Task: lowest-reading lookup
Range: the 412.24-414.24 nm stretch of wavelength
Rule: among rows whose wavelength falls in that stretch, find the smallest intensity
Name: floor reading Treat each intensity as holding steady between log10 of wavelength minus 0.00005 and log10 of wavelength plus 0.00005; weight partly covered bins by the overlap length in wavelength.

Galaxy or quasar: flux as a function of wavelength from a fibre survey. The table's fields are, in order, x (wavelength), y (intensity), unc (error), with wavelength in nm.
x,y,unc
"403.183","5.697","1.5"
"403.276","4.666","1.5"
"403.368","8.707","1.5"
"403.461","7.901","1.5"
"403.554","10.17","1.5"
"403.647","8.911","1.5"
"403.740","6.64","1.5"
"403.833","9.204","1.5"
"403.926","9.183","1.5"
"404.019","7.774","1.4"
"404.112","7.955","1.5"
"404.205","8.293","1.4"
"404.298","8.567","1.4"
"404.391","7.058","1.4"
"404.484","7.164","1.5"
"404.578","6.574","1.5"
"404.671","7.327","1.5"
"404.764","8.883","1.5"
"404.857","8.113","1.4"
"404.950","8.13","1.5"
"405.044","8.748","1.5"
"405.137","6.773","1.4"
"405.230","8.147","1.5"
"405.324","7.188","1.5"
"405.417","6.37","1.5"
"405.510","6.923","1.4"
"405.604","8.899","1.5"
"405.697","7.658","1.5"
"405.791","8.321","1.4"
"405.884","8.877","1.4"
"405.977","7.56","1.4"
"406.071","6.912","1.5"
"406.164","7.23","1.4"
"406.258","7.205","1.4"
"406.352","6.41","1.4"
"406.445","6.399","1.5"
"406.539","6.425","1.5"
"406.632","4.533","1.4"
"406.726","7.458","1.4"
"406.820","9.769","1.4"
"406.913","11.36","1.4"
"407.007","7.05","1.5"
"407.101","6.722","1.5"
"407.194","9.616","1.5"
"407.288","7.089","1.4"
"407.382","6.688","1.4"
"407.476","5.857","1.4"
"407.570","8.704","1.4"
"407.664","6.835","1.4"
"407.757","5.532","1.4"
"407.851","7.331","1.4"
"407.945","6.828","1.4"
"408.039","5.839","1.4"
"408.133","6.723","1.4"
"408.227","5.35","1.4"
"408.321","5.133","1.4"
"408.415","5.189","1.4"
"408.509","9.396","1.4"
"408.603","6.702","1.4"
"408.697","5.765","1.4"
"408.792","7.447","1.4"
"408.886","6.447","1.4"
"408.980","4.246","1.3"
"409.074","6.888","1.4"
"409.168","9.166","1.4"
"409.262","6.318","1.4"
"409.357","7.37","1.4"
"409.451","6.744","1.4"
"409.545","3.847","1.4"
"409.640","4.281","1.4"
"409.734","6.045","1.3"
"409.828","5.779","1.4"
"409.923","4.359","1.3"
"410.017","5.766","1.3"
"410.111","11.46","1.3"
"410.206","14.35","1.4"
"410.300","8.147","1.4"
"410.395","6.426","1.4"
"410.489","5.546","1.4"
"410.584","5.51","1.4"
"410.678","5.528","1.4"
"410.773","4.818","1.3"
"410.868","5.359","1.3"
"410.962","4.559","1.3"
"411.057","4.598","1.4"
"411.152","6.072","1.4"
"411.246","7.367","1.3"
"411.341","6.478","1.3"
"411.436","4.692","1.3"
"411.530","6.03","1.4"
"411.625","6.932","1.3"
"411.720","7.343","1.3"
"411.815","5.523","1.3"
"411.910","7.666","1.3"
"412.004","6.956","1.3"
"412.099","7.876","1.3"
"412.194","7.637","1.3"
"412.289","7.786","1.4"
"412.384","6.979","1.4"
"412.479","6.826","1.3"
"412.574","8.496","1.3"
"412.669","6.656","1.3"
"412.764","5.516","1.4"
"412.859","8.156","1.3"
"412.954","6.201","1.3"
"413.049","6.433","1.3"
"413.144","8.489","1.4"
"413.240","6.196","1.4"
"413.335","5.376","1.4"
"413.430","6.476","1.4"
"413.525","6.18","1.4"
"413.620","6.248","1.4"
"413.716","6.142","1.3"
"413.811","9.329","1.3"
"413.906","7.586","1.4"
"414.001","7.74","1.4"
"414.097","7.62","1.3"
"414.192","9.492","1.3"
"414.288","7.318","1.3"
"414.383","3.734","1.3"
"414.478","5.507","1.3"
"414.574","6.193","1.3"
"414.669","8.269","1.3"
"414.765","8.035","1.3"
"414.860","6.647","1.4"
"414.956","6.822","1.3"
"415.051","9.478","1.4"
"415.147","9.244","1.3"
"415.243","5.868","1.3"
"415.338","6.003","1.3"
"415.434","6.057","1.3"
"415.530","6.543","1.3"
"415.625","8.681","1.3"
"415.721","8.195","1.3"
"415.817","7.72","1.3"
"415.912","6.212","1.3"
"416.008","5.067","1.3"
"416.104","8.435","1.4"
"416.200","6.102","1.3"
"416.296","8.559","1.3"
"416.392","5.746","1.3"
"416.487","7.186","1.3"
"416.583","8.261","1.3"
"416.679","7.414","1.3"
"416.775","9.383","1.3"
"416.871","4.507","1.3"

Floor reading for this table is 5.376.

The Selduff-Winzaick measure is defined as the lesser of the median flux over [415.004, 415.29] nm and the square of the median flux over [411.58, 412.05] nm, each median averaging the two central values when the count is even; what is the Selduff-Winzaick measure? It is 9.2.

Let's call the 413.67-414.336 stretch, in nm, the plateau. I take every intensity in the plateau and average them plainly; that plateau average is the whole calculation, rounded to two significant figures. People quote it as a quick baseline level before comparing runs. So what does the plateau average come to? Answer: 7.9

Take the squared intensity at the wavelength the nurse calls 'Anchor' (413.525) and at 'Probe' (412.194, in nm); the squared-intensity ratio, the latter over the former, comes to 1.53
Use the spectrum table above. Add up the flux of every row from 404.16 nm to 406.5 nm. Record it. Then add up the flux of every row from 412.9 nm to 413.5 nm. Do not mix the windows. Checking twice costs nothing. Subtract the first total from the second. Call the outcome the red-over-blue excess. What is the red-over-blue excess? -151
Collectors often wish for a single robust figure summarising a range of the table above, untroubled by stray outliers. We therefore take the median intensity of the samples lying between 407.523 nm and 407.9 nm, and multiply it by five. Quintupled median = 35.4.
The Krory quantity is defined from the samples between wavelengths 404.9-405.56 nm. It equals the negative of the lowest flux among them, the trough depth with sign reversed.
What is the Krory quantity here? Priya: -6.4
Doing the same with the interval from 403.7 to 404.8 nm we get -6.6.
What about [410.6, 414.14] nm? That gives -4.6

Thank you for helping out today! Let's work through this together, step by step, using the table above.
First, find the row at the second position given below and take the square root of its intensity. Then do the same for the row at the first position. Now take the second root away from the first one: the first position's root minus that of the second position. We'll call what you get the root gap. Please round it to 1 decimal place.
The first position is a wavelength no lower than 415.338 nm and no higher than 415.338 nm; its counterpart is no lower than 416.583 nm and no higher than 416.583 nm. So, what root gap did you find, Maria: -0.4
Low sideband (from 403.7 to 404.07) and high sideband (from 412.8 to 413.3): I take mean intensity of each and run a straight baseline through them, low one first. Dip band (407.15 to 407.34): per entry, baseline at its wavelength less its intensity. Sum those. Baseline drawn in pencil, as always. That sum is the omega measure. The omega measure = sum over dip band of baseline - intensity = -1.1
